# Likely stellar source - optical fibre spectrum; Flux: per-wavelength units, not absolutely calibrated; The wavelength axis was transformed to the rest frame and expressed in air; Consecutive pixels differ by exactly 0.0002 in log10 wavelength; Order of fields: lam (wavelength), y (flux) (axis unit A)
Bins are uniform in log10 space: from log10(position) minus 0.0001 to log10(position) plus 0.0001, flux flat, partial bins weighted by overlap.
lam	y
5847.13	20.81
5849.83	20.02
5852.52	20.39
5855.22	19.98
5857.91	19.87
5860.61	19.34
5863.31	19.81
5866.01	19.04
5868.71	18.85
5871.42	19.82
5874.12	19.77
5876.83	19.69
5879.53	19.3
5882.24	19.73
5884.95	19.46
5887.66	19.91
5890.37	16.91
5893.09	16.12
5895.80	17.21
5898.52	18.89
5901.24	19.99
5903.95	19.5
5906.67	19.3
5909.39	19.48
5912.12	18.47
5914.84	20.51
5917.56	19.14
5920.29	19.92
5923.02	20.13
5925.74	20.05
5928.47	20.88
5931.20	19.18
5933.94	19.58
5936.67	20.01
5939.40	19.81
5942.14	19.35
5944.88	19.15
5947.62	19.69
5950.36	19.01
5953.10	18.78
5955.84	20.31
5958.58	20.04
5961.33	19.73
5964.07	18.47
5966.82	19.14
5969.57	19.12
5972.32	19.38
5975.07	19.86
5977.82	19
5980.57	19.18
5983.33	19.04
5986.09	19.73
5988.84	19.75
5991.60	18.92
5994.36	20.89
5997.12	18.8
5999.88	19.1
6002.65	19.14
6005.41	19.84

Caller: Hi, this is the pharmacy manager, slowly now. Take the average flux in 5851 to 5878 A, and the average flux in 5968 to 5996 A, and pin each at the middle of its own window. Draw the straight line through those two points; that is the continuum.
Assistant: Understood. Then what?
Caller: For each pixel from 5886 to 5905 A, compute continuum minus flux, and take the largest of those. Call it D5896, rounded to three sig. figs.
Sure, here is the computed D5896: 3.50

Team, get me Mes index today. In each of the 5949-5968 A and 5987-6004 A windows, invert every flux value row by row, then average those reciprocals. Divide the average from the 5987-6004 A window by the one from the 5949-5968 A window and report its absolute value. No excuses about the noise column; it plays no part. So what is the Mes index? 1.00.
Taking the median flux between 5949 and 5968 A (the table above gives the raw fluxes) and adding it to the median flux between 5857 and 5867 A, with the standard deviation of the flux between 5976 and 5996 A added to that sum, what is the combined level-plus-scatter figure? 39.4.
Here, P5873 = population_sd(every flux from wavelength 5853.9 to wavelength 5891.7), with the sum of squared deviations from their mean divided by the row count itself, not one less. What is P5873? 0.76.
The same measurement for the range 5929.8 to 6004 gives 0.52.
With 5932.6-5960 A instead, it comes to 0.47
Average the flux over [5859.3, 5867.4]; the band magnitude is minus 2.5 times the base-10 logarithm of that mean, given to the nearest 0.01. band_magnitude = -3.22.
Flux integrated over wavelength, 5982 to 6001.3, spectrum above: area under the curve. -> 376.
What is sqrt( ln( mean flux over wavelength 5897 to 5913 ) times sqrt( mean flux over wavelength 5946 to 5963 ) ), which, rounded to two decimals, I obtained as 3.62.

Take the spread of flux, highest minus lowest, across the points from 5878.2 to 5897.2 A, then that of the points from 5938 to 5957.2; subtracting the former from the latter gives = -2.3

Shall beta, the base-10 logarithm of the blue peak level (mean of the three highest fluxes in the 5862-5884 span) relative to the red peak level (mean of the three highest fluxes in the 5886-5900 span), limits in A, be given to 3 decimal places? 0.026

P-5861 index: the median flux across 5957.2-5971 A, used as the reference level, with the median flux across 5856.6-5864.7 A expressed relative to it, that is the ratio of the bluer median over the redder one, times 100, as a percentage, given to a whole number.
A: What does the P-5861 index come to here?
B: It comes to 104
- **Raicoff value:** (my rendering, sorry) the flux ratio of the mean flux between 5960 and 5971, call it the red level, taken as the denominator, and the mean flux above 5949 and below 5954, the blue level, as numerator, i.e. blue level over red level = 0.99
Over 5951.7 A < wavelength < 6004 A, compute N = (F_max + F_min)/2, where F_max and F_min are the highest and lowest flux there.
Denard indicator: 19.7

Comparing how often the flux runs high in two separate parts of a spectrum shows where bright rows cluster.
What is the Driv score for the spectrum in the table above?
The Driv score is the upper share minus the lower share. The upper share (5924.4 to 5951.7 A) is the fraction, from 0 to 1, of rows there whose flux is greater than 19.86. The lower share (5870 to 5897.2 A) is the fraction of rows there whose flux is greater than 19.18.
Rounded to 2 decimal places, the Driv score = -0.40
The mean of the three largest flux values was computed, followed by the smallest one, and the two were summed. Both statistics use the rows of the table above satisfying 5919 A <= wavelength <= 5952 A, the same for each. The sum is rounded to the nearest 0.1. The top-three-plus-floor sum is 39.4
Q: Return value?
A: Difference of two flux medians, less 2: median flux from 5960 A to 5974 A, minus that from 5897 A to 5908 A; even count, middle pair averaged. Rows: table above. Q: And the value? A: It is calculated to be -2.26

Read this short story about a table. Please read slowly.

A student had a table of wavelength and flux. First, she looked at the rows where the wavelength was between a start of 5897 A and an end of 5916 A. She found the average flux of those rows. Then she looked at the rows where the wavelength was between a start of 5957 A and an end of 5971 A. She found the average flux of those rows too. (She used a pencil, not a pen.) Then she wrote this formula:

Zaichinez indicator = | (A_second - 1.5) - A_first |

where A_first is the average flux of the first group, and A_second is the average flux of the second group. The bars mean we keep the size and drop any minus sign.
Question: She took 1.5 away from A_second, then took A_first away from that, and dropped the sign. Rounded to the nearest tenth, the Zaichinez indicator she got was 1.6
